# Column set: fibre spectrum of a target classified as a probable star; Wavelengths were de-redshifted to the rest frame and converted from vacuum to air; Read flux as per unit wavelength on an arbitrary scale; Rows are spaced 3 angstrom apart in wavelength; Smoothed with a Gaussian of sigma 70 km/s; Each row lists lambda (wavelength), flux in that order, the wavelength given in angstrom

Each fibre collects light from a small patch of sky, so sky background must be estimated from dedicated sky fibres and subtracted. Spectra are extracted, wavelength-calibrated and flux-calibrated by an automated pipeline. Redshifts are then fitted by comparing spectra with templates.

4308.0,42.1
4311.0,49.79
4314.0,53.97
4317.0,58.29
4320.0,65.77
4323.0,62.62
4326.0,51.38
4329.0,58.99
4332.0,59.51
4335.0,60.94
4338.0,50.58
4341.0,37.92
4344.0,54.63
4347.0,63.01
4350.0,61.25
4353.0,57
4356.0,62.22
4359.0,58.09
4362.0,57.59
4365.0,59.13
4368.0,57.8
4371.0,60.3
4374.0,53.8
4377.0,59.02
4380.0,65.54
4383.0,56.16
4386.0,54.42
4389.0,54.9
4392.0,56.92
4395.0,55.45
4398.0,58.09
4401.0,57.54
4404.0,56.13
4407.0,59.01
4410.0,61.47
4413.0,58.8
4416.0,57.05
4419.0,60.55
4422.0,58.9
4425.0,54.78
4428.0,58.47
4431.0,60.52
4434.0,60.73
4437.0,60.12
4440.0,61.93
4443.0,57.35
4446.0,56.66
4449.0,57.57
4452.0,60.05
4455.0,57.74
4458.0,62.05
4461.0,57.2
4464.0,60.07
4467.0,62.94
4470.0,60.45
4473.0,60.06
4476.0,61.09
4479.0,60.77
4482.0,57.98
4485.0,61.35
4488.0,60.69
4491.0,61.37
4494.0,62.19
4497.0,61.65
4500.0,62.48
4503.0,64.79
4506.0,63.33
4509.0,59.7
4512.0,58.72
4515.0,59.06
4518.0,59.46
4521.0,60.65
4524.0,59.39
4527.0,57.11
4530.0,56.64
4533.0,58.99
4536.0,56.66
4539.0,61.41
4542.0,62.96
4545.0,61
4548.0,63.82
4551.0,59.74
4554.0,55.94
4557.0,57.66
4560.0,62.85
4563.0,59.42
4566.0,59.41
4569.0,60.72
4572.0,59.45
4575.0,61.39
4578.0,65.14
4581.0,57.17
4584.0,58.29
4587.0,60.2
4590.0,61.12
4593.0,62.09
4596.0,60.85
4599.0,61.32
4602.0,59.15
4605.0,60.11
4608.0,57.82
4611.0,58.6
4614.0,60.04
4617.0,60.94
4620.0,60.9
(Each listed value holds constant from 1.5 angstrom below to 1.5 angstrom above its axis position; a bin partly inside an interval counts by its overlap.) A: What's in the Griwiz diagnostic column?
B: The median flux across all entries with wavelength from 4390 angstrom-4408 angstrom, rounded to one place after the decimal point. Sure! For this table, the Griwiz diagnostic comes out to 57.2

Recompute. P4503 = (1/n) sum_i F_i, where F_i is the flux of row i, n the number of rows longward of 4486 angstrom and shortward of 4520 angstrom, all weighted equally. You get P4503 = 61.2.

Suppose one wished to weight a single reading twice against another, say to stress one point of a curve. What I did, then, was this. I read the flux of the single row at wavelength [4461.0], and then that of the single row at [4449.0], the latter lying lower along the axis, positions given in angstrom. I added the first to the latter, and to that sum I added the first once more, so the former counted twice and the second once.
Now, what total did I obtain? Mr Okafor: 172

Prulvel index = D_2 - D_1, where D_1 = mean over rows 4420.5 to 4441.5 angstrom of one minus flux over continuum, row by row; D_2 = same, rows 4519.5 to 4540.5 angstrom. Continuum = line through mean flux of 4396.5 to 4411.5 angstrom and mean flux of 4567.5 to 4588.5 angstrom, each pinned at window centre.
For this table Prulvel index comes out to 0.029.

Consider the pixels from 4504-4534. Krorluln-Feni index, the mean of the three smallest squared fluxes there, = 3306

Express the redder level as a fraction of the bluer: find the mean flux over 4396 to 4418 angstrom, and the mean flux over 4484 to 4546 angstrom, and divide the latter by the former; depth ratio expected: 1.04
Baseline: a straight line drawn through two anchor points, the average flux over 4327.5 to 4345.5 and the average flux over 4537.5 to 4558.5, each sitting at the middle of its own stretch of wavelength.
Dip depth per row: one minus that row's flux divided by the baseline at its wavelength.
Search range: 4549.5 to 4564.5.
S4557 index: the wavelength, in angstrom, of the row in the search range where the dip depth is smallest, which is 4560.0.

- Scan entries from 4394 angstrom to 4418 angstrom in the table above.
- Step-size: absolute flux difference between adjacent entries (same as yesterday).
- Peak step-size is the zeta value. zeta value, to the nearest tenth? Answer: 2.9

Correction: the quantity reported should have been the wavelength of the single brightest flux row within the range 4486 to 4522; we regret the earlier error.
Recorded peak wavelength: 4503.0 angstrom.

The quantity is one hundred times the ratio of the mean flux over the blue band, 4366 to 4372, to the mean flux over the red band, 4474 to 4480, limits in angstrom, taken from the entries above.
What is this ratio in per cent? 97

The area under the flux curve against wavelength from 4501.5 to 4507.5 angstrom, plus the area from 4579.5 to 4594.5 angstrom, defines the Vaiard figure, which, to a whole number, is 1281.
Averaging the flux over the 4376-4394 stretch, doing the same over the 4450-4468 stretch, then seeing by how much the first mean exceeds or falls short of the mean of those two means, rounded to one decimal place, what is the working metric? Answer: -1.1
